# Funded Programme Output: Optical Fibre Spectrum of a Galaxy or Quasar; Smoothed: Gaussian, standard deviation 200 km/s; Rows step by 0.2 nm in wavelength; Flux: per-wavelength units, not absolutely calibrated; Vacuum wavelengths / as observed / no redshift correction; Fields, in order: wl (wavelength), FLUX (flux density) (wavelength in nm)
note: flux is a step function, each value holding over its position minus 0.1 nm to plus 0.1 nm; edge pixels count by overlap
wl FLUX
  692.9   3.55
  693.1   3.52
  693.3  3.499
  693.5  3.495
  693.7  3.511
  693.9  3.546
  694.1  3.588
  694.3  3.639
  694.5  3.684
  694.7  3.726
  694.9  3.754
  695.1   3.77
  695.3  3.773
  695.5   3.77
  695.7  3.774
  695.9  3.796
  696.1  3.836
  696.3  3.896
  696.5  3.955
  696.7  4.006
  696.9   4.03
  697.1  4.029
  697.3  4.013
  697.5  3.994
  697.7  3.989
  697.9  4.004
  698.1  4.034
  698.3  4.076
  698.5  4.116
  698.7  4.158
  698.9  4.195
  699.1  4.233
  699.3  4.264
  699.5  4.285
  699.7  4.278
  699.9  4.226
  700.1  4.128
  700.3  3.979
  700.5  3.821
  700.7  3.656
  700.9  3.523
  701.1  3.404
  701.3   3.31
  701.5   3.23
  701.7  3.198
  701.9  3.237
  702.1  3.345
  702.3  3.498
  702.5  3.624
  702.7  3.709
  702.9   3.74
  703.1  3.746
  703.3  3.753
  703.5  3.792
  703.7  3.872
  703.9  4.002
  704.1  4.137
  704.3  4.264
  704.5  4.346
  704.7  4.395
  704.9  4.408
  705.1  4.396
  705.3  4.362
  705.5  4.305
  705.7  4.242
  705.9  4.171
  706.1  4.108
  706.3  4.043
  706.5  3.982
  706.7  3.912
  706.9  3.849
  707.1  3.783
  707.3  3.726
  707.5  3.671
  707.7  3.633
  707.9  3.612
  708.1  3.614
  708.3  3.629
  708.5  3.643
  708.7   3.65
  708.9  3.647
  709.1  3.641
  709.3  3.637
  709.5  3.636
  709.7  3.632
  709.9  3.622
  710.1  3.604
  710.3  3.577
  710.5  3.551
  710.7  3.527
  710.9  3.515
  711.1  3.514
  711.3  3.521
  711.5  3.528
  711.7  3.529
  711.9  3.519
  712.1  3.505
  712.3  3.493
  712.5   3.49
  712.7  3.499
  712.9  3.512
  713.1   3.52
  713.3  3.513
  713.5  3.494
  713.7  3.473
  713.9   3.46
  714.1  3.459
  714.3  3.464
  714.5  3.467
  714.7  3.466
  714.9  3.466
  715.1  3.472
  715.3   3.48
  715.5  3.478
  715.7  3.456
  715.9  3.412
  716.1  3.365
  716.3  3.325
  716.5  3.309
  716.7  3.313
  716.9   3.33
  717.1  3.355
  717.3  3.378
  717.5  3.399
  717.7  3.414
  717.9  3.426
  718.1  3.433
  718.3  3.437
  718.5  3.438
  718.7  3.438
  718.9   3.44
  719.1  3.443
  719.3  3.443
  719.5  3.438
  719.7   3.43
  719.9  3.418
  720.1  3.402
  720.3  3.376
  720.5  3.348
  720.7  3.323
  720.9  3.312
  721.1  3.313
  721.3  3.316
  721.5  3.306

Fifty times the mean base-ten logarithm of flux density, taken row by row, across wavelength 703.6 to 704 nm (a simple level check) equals 29.8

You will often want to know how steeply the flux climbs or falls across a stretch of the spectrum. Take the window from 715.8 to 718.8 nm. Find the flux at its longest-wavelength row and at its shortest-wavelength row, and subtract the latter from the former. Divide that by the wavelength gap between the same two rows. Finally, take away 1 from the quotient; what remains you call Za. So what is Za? -0.99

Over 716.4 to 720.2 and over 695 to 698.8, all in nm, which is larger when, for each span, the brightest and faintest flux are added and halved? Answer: 3.96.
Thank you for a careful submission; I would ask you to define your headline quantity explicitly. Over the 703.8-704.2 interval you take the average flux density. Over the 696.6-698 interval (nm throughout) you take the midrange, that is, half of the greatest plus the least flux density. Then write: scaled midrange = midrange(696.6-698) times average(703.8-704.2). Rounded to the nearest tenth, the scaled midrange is 16.3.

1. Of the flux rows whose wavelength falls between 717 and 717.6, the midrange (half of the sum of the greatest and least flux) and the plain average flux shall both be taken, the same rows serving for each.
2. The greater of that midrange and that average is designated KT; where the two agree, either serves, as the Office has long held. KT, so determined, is 3.38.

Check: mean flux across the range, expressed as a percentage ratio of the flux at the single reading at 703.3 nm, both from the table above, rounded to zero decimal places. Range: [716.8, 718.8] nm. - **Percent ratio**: 91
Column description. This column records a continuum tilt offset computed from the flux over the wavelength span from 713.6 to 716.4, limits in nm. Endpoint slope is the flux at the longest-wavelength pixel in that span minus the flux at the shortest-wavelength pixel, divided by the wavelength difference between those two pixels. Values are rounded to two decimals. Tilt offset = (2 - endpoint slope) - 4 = -1.94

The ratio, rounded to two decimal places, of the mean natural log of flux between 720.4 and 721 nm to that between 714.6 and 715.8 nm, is 0.97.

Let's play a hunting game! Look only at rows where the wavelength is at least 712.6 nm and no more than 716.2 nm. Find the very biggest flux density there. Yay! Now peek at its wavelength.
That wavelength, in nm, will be 713.1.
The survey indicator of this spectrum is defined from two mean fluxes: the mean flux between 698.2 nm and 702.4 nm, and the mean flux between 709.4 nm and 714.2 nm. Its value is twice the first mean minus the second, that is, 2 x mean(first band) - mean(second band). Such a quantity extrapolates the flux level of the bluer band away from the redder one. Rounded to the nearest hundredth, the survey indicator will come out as 4.11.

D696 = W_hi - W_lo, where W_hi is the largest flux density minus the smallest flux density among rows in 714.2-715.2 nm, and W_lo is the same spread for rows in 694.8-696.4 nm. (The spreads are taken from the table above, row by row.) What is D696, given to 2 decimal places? -0.13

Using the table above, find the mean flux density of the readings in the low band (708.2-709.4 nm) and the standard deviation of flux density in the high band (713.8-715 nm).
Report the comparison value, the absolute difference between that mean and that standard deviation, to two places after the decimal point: 3.64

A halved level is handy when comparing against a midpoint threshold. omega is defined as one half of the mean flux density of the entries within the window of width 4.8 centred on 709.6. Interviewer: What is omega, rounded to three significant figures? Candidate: 1.80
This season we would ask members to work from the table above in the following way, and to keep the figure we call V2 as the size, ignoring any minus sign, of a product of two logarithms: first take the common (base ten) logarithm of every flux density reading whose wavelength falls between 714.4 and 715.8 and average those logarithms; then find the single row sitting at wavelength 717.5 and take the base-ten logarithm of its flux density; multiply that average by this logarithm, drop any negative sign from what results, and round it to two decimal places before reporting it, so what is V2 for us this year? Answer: 0.29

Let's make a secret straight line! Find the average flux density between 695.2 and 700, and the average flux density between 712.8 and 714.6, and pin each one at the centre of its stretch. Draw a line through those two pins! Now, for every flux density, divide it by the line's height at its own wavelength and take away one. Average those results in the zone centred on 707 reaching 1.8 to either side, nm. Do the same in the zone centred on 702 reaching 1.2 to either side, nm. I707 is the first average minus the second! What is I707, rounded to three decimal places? 0.154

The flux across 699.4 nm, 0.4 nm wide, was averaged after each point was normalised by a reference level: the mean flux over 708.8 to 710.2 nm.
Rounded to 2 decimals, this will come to 1.18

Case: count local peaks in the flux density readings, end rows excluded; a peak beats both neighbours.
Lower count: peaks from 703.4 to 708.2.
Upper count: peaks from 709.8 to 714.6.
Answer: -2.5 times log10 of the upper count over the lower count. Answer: -0.8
